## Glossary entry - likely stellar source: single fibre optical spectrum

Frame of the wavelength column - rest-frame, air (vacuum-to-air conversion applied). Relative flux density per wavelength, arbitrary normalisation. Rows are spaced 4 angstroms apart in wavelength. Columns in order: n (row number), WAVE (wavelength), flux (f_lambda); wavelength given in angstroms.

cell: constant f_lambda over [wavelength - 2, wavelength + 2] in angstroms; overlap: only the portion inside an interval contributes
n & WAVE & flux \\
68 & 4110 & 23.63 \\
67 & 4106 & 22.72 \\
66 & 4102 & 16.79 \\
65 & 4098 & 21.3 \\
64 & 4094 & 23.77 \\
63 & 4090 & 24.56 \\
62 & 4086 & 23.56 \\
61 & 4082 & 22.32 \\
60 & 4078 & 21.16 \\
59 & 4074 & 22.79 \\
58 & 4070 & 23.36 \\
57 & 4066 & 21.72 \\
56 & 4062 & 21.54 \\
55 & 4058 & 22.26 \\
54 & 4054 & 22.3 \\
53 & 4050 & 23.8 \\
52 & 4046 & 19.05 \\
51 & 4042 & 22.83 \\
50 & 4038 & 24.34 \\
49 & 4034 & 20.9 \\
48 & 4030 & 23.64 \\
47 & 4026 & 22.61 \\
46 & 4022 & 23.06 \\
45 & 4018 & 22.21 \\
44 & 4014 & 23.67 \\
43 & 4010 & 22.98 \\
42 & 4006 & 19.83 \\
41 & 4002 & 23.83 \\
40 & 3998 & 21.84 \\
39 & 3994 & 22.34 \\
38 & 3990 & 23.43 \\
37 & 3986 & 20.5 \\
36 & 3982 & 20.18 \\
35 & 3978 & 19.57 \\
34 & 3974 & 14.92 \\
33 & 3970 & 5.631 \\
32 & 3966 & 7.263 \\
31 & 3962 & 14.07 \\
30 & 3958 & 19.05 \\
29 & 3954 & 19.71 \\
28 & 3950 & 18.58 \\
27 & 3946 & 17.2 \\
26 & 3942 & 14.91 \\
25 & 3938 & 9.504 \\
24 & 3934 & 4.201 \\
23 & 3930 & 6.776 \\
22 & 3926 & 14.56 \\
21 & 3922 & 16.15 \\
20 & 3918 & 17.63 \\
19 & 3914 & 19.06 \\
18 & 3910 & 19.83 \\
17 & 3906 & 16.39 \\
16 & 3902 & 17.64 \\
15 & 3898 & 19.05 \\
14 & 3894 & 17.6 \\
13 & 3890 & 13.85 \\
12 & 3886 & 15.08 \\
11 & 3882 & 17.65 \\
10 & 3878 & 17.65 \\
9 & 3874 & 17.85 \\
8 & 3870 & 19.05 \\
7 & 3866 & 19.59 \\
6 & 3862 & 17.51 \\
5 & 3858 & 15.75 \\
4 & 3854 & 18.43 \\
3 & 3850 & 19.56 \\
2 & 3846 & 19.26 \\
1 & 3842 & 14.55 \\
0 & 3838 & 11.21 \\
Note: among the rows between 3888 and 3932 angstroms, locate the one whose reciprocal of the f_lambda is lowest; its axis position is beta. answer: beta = 3910 angstroms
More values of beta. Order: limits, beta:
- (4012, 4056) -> 4038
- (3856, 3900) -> 3866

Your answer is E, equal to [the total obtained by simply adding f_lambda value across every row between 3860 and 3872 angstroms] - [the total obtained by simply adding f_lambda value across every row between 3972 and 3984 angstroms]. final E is 1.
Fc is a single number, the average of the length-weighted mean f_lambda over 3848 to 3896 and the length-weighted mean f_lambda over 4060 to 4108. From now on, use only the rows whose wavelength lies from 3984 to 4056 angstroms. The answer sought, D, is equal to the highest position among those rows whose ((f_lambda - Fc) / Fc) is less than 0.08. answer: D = 4046 angstroms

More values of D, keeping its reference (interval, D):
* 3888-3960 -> 3958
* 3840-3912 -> 3910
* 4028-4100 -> 4098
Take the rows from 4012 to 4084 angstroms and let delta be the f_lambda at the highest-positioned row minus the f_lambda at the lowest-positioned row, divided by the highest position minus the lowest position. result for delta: -0.02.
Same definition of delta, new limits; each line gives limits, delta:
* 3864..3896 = -0.07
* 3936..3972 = -0.12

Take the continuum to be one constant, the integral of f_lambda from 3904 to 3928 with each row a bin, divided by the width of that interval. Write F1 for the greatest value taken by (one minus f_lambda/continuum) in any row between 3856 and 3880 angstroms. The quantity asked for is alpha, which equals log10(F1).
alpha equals -1.1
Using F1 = 0.09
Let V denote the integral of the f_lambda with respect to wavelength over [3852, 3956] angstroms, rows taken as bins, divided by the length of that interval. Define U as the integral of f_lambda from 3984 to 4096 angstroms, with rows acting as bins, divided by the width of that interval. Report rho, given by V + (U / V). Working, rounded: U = 23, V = 16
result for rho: 18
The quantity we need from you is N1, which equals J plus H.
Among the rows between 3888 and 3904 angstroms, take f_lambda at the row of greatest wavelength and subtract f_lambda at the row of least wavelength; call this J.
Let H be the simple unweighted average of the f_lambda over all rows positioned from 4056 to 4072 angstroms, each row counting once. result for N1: 26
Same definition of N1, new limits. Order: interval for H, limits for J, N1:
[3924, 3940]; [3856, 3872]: 12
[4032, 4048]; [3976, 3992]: 26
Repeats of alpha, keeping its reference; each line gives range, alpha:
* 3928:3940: -0.1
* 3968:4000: -0.2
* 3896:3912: -1.3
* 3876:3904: -0.7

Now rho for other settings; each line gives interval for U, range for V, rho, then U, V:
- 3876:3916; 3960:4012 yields 19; 17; 18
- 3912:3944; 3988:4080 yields 23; 13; 22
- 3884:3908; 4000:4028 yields 23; 17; 23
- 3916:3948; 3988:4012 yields 23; 13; 22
